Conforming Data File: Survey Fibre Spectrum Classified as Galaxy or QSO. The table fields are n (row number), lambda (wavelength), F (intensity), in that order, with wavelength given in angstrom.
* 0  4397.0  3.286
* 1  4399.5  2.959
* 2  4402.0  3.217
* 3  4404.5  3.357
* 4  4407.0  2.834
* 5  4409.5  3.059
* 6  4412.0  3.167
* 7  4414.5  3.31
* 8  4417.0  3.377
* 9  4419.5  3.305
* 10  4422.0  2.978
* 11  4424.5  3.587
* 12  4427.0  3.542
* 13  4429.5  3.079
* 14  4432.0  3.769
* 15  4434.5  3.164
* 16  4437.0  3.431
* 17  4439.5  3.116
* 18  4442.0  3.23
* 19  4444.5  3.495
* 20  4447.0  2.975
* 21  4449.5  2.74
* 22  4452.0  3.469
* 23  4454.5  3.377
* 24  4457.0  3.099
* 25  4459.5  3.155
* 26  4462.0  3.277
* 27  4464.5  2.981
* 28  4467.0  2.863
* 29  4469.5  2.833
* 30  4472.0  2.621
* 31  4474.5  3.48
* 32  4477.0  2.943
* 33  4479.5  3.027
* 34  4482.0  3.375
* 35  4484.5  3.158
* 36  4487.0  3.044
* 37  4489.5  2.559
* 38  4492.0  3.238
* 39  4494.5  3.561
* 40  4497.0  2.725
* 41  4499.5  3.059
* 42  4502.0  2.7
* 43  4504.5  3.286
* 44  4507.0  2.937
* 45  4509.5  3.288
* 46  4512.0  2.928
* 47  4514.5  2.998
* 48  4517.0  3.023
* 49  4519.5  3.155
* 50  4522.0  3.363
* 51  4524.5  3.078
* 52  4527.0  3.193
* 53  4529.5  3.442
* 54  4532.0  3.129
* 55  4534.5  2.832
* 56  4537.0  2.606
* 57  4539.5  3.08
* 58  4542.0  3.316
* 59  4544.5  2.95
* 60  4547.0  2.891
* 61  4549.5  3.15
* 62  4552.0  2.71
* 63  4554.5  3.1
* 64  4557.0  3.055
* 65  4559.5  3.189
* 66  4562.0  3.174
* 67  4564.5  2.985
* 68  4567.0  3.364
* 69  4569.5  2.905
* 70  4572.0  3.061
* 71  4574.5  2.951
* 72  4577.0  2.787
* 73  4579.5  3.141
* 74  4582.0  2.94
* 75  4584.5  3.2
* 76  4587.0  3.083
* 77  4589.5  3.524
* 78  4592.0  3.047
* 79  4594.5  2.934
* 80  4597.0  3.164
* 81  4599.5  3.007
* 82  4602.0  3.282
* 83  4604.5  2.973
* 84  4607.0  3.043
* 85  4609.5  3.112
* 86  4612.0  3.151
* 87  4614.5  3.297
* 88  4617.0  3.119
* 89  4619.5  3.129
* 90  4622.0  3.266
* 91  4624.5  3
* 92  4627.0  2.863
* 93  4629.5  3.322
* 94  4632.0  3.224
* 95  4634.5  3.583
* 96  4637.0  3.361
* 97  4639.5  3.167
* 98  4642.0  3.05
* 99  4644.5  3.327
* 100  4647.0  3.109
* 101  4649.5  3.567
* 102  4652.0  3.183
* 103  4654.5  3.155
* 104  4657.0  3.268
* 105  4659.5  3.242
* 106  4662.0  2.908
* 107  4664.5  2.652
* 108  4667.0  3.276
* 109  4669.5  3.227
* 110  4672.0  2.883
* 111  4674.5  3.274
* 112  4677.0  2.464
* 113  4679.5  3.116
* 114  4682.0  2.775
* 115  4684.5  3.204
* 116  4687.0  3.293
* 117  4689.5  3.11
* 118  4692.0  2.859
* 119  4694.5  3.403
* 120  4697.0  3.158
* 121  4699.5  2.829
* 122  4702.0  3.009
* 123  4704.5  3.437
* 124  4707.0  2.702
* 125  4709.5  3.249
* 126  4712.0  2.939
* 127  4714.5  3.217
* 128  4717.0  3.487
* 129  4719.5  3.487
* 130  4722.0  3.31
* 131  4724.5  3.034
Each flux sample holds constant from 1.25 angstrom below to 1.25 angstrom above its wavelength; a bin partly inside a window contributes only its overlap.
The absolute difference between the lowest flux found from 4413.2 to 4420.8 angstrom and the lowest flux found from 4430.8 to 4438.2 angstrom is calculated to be 0.14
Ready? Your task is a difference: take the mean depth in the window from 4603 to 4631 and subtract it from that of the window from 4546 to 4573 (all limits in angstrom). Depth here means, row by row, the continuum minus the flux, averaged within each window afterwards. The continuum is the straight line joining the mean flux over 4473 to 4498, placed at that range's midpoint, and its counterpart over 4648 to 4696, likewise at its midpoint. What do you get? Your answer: 0.067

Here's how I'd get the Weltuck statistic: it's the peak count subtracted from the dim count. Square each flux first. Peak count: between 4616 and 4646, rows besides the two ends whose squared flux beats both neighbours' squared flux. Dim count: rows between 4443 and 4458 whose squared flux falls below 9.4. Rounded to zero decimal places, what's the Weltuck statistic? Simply -1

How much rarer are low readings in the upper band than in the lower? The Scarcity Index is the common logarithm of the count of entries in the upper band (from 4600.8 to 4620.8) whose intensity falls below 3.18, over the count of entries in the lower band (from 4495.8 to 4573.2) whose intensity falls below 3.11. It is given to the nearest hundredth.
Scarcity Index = -0.50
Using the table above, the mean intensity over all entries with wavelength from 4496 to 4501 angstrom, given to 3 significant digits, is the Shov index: 2.89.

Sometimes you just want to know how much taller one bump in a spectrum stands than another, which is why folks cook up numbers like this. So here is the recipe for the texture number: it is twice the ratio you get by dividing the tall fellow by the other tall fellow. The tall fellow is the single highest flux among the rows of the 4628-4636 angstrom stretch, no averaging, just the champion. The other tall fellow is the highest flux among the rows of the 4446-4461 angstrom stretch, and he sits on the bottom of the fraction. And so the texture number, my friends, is 2.07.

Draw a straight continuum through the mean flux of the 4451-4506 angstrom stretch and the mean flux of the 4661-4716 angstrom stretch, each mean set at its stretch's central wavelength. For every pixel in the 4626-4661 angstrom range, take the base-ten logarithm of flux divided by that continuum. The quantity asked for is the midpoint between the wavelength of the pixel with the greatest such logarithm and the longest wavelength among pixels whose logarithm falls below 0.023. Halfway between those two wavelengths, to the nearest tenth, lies 4644.5 angstrom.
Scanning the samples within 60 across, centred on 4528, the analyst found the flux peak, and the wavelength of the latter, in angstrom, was 4529.5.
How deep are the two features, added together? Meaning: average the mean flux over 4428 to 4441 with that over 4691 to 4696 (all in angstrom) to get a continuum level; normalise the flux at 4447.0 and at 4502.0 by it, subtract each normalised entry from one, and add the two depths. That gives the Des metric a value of 0.24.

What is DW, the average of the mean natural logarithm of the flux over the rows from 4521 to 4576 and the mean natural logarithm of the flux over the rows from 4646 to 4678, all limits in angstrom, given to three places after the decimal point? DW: 1.122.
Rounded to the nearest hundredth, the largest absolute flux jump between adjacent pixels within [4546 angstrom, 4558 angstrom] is 0.44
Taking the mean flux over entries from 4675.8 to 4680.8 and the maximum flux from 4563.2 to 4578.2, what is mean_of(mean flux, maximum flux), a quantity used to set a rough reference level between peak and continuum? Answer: 3.08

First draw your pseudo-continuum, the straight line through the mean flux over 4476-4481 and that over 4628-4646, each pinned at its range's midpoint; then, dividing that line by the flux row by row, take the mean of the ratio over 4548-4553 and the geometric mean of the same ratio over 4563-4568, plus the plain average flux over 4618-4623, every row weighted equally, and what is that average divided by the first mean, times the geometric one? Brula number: 2.97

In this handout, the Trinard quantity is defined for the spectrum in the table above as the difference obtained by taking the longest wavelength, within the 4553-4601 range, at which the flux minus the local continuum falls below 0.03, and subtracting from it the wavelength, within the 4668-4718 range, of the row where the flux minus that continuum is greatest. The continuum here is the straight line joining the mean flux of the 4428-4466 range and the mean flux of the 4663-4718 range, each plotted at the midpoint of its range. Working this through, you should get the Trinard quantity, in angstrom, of -117.5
